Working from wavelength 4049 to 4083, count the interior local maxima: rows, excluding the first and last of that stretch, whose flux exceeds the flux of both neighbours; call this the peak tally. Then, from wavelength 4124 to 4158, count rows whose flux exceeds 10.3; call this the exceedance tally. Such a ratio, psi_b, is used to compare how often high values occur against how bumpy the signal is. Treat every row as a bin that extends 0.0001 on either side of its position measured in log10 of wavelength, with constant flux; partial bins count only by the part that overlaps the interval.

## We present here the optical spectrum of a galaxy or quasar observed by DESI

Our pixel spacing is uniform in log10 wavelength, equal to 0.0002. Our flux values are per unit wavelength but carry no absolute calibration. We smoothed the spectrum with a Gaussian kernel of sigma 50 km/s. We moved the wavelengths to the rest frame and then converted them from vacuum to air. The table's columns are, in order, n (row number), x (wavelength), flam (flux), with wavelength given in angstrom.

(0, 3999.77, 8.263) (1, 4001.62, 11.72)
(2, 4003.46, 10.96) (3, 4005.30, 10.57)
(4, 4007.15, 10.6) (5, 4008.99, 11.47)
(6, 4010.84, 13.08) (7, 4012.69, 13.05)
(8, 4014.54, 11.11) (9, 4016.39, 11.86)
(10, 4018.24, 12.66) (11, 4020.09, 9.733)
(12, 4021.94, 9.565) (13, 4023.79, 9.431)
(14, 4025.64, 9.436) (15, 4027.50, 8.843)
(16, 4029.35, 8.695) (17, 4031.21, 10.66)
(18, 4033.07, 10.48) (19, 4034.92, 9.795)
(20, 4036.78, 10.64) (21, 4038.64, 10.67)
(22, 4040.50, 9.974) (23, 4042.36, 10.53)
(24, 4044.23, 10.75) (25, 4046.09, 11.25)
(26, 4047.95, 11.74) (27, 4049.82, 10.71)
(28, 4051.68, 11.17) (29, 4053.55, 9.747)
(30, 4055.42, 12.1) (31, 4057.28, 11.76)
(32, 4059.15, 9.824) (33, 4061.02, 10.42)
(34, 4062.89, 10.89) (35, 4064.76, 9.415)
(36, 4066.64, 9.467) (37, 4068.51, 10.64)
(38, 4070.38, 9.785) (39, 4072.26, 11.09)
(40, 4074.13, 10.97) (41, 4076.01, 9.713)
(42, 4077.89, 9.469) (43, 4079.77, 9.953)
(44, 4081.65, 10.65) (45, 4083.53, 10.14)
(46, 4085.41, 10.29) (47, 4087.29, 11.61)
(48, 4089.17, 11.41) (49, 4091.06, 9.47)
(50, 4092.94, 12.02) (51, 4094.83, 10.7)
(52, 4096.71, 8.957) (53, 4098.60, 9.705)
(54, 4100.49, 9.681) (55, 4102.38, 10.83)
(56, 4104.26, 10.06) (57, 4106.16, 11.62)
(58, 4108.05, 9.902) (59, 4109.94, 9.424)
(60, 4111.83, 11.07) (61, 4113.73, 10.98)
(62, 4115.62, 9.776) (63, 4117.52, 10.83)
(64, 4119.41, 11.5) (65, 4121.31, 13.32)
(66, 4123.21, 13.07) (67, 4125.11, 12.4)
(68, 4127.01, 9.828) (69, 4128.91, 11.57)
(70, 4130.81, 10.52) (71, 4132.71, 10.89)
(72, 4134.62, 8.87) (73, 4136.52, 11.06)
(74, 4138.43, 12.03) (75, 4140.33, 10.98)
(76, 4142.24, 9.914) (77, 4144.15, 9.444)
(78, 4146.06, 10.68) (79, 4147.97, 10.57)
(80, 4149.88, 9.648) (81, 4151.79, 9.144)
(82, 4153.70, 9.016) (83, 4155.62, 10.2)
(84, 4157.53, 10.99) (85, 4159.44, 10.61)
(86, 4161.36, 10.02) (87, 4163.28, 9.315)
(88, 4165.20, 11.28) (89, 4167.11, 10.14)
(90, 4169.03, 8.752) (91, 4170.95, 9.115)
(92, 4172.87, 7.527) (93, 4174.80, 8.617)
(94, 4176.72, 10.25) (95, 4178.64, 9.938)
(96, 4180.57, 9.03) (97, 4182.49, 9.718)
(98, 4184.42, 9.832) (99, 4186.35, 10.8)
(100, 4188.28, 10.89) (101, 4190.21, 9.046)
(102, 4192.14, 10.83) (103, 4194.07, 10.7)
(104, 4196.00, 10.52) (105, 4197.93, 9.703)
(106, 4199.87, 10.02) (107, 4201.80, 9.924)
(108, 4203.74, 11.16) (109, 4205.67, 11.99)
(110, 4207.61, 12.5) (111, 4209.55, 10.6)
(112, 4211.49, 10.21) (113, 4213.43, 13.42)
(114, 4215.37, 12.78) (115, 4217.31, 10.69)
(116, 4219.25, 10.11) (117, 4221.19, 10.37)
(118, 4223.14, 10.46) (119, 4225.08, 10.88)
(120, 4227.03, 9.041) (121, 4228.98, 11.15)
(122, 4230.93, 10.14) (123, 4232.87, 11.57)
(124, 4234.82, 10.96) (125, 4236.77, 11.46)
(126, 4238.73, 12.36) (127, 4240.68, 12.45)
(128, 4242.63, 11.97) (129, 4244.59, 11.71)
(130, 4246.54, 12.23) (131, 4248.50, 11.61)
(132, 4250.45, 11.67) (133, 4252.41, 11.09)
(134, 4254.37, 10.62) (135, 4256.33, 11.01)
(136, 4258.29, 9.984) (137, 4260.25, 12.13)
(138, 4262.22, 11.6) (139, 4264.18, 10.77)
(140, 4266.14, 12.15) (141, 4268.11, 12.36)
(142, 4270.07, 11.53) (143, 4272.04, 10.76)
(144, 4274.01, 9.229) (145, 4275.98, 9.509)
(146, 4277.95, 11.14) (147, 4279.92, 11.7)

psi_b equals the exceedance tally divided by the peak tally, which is 2.0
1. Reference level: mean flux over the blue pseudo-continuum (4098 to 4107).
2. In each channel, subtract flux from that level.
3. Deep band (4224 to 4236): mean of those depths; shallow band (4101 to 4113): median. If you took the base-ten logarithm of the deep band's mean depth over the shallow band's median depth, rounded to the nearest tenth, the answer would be 0.6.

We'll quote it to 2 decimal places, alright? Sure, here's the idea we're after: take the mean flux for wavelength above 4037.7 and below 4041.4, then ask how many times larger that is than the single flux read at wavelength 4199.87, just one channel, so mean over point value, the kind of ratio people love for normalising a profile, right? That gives 1.03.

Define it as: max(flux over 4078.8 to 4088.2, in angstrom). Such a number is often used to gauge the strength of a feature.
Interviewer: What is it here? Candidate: 11.61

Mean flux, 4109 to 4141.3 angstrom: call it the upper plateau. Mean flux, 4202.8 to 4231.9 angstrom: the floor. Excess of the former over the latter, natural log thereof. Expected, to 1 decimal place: -3.4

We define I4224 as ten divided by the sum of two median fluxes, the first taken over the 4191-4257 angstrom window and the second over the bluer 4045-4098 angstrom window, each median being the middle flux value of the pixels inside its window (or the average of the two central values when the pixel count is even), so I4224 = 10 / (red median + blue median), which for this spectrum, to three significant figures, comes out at 0.462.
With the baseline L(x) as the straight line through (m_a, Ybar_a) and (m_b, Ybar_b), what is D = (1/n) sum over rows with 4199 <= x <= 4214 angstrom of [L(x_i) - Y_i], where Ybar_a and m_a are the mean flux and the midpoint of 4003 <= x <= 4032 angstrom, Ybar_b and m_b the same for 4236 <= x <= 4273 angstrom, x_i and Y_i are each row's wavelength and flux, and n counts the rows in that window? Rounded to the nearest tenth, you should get 0.2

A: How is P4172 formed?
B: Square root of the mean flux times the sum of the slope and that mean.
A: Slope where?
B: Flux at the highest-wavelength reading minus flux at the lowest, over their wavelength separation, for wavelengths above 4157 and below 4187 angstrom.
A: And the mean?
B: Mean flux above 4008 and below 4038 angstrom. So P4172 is 10.65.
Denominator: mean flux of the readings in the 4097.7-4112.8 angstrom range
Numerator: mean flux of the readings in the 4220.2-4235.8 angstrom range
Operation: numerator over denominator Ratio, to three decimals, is 1.028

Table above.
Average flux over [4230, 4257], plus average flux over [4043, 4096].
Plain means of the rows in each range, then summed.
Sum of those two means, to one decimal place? 22.1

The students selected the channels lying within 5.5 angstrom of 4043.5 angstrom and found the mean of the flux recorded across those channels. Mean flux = 10.8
